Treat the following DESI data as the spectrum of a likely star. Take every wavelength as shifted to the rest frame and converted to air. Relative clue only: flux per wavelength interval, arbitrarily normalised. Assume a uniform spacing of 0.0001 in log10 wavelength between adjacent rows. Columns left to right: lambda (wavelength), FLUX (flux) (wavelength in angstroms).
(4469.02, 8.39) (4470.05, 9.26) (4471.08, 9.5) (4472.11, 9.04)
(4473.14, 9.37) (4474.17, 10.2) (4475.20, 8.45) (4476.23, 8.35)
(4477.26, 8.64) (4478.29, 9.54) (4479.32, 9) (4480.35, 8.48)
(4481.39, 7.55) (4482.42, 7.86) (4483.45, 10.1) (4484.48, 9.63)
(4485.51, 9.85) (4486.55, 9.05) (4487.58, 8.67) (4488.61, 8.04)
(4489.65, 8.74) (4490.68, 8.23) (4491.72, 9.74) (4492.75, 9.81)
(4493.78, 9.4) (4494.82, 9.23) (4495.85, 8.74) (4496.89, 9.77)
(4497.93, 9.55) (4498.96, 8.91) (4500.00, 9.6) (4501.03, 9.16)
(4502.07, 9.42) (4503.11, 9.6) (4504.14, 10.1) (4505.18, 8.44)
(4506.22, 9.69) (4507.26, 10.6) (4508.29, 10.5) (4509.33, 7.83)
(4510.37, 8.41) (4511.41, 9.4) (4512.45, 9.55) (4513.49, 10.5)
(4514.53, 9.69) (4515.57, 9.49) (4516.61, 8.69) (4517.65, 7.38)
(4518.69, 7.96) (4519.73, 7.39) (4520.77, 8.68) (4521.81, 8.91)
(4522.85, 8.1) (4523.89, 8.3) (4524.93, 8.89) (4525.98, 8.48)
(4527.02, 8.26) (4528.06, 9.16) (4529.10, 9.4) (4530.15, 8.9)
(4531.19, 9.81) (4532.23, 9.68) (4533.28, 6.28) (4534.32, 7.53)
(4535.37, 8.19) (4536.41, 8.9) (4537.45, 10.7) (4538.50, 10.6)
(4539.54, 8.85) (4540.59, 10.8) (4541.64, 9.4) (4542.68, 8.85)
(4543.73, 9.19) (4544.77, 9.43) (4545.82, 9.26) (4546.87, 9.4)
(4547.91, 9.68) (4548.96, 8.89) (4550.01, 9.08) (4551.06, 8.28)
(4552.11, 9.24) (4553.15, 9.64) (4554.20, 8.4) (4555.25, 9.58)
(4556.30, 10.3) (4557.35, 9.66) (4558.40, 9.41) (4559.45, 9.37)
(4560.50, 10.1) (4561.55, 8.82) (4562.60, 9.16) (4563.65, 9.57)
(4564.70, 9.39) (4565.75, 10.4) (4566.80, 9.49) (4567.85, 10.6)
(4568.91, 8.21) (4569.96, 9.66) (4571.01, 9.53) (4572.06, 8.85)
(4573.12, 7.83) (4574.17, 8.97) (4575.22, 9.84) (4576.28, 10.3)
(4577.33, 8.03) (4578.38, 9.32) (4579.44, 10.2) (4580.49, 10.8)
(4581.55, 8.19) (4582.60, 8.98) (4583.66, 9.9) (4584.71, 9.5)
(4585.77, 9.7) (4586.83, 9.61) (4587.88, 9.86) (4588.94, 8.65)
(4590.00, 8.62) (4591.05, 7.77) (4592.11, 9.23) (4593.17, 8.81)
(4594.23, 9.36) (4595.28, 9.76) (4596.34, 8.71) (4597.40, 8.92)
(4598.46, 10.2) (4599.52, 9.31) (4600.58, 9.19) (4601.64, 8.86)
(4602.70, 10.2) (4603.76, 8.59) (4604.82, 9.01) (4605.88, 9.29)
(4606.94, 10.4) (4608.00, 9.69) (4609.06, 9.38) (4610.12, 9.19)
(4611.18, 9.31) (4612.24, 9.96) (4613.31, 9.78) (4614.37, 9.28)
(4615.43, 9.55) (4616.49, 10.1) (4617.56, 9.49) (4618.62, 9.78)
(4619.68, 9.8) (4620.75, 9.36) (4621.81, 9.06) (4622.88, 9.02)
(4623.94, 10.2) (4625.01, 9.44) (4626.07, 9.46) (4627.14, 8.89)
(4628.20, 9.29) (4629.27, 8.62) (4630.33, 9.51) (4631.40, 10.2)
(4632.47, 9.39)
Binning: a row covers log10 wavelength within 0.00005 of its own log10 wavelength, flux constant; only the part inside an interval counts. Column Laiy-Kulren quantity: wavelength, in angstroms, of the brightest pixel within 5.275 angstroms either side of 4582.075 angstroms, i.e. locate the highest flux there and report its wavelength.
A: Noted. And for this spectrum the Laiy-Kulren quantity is 4580.49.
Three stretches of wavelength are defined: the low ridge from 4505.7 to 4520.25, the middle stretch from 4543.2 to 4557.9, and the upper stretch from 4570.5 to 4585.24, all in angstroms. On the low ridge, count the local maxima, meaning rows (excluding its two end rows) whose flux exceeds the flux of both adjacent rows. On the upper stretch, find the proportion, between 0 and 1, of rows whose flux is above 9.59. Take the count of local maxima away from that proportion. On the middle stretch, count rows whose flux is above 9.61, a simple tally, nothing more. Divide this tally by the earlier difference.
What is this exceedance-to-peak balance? -1.5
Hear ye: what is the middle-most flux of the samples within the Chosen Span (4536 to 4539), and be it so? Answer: 10.6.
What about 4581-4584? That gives 9.0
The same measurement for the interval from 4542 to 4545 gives 9.2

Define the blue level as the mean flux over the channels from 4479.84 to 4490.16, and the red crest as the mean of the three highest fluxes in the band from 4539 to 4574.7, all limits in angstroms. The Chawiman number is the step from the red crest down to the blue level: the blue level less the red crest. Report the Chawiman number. -1.8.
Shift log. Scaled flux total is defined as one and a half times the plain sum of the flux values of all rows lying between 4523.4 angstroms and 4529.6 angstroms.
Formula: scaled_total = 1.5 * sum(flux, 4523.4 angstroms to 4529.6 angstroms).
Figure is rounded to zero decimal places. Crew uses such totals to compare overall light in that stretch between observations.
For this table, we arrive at 79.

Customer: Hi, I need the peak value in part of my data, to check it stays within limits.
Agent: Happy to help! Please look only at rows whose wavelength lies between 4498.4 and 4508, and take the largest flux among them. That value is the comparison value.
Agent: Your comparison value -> 10.6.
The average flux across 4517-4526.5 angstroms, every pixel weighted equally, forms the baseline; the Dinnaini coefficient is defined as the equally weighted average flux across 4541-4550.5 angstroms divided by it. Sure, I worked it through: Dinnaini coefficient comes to 1.12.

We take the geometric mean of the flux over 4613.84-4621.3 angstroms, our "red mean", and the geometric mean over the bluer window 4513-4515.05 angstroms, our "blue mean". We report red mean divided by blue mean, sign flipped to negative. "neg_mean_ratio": -0.95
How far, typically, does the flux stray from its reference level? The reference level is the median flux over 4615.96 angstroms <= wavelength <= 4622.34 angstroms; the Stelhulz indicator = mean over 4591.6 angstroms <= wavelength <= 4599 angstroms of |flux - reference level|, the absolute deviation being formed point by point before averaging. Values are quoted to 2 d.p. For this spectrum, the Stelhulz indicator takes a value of 0.55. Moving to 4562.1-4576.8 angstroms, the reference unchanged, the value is 0.60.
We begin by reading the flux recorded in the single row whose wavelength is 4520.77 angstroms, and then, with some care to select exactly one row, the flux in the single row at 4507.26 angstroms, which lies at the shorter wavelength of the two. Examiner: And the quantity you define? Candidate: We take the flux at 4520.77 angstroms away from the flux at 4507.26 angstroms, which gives 1.9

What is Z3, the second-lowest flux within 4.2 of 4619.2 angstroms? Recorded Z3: 9.06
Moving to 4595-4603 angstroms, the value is 8.86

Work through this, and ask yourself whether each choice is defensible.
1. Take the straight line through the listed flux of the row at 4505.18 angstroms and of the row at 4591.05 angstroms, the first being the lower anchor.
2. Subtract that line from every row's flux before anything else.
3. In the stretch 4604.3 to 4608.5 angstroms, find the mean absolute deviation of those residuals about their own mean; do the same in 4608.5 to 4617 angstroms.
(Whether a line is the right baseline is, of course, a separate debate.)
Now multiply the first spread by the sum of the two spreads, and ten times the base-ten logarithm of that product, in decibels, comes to -4.7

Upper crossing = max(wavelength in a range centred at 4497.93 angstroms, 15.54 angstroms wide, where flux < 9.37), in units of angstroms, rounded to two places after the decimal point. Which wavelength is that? 4505.18 angstroms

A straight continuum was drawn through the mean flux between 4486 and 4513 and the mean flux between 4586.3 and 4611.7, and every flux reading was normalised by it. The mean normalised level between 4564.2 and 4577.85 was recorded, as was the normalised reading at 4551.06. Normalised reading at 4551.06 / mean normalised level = 0.89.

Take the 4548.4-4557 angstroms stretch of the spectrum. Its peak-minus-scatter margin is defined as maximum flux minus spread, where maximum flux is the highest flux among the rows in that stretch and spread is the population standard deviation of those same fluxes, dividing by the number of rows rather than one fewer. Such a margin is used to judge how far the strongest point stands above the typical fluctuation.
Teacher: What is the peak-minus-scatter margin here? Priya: 9.67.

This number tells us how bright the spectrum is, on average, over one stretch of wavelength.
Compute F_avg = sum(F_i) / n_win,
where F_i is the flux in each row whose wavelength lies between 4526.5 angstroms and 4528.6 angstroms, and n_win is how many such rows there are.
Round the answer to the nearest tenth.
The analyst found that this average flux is 8.7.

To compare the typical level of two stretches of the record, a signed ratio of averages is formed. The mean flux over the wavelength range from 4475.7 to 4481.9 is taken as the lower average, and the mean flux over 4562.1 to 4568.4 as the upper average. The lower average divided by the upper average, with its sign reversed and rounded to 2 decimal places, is -0.88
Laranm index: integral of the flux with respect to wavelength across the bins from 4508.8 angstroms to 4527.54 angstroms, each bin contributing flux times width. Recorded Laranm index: 162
